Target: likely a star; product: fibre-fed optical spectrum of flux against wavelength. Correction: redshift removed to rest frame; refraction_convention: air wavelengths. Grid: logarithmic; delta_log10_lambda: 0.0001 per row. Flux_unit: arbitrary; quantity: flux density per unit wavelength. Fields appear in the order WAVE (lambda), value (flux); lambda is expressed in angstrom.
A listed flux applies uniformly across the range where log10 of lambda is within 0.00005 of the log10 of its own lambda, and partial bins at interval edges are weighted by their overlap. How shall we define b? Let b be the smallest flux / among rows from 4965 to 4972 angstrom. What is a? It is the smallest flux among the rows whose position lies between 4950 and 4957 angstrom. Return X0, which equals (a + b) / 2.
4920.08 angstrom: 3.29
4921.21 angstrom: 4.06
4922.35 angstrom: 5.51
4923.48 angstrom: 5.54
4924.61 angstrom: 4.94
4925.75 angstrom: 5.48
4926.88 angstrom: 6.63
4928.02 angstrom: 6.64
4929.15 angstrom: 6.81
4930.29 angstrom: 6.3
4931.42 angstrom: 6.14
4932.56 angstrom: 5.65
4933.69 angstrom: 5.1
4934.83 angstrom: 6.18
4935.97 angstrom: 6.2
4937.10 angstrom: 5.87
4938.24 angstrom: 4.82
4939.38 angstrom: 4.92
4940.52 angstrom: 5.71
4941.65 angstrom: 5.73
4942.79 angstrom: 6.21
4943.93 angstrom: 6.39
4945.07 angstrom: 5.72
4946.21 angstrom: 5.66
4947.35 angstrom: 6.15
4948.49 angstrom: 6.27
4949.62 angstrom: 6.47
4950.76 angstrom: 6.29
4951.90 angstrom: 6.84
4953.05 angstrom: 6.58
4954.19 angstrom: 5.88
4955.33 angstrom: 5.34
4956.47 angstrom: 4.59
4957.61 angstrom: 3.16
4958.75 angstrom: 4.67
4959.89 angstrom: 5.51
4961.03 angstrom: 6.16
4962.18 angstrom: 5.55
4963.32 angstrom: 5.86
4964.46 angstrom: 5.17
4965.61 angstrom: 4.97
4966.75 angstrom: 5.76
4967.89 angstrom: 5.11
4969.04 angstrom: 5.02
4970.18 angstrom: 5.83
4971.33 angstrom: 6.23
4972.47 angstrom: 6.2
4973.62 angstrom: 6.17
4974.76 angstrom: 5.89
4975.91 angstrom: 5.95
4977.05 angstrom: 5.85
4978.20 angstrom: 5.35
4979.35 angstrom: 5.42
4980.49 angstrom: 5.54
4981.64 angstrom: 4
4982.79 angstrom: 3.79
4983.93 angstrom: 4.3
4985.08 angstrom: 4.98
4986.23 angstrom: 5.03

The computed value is 4.78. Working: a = 4.59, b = 4.97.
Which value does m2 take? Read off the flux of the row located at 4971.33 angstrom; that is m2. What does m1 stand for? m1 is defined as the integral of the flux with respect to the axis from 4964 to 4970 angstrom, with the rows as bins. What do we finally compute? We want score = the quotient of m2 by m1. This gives 0.20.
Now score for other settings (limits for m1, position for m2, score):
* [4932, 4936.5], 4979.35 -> 0.21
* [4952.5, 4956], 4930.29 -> 0.31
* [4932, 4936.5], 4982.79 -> 0.15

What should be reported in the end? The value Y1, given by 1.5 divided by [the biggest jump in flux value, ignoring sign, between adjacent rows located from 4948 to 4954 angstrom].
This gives 2.7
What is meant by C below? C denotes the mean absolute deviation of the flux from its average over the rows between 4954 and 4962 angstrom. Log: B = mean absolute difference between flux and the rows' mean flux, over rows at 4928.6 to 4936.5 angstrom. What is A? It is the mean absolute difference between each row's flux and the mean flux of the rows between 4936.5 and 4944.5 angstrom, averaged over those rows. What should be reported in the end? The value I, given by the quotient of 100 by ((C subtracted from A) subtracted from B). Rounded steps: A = 0.45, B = 0.388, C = 0.8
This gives 141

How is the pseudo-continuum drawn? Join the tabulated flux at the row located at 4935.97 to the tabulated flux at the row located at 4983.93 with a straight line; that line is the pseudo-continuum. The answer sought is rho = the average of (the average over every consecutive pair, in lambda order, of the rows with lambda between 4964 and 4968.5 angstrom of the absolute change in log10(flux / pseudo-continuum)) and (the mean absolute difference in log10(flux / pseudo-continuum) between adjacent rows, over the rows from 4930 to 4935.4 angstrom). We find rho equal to 0.043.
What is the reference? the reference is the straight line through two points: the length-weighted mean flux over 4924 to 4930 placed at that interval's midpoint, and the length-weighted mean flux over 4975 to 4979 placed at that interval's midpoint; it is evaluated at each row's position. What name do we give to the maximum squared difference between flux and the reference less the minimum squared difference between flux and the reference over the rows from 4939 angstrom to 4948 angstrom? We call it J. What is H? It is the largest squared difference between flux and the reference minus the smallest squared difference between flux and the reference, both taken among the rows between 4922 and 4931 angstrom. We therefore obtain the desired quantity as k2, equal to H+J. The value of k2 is 2.47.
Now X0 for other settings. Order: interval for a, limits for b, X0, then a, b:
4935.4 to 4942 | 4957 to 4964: 3.99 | 4.82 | 3.16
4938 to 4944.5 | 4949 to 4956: 5.08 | 4.82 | 5.34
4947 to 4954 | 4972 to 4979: 5.75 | 6.15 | 5.35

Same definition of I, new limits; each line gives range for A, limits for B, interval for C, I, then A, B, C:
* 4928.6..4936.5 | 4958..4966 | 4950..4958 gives 98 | 0.39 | 0.408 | 1.0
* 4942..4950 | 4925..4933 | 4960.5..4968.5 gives 189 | 0.25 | 0.411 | 0.4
